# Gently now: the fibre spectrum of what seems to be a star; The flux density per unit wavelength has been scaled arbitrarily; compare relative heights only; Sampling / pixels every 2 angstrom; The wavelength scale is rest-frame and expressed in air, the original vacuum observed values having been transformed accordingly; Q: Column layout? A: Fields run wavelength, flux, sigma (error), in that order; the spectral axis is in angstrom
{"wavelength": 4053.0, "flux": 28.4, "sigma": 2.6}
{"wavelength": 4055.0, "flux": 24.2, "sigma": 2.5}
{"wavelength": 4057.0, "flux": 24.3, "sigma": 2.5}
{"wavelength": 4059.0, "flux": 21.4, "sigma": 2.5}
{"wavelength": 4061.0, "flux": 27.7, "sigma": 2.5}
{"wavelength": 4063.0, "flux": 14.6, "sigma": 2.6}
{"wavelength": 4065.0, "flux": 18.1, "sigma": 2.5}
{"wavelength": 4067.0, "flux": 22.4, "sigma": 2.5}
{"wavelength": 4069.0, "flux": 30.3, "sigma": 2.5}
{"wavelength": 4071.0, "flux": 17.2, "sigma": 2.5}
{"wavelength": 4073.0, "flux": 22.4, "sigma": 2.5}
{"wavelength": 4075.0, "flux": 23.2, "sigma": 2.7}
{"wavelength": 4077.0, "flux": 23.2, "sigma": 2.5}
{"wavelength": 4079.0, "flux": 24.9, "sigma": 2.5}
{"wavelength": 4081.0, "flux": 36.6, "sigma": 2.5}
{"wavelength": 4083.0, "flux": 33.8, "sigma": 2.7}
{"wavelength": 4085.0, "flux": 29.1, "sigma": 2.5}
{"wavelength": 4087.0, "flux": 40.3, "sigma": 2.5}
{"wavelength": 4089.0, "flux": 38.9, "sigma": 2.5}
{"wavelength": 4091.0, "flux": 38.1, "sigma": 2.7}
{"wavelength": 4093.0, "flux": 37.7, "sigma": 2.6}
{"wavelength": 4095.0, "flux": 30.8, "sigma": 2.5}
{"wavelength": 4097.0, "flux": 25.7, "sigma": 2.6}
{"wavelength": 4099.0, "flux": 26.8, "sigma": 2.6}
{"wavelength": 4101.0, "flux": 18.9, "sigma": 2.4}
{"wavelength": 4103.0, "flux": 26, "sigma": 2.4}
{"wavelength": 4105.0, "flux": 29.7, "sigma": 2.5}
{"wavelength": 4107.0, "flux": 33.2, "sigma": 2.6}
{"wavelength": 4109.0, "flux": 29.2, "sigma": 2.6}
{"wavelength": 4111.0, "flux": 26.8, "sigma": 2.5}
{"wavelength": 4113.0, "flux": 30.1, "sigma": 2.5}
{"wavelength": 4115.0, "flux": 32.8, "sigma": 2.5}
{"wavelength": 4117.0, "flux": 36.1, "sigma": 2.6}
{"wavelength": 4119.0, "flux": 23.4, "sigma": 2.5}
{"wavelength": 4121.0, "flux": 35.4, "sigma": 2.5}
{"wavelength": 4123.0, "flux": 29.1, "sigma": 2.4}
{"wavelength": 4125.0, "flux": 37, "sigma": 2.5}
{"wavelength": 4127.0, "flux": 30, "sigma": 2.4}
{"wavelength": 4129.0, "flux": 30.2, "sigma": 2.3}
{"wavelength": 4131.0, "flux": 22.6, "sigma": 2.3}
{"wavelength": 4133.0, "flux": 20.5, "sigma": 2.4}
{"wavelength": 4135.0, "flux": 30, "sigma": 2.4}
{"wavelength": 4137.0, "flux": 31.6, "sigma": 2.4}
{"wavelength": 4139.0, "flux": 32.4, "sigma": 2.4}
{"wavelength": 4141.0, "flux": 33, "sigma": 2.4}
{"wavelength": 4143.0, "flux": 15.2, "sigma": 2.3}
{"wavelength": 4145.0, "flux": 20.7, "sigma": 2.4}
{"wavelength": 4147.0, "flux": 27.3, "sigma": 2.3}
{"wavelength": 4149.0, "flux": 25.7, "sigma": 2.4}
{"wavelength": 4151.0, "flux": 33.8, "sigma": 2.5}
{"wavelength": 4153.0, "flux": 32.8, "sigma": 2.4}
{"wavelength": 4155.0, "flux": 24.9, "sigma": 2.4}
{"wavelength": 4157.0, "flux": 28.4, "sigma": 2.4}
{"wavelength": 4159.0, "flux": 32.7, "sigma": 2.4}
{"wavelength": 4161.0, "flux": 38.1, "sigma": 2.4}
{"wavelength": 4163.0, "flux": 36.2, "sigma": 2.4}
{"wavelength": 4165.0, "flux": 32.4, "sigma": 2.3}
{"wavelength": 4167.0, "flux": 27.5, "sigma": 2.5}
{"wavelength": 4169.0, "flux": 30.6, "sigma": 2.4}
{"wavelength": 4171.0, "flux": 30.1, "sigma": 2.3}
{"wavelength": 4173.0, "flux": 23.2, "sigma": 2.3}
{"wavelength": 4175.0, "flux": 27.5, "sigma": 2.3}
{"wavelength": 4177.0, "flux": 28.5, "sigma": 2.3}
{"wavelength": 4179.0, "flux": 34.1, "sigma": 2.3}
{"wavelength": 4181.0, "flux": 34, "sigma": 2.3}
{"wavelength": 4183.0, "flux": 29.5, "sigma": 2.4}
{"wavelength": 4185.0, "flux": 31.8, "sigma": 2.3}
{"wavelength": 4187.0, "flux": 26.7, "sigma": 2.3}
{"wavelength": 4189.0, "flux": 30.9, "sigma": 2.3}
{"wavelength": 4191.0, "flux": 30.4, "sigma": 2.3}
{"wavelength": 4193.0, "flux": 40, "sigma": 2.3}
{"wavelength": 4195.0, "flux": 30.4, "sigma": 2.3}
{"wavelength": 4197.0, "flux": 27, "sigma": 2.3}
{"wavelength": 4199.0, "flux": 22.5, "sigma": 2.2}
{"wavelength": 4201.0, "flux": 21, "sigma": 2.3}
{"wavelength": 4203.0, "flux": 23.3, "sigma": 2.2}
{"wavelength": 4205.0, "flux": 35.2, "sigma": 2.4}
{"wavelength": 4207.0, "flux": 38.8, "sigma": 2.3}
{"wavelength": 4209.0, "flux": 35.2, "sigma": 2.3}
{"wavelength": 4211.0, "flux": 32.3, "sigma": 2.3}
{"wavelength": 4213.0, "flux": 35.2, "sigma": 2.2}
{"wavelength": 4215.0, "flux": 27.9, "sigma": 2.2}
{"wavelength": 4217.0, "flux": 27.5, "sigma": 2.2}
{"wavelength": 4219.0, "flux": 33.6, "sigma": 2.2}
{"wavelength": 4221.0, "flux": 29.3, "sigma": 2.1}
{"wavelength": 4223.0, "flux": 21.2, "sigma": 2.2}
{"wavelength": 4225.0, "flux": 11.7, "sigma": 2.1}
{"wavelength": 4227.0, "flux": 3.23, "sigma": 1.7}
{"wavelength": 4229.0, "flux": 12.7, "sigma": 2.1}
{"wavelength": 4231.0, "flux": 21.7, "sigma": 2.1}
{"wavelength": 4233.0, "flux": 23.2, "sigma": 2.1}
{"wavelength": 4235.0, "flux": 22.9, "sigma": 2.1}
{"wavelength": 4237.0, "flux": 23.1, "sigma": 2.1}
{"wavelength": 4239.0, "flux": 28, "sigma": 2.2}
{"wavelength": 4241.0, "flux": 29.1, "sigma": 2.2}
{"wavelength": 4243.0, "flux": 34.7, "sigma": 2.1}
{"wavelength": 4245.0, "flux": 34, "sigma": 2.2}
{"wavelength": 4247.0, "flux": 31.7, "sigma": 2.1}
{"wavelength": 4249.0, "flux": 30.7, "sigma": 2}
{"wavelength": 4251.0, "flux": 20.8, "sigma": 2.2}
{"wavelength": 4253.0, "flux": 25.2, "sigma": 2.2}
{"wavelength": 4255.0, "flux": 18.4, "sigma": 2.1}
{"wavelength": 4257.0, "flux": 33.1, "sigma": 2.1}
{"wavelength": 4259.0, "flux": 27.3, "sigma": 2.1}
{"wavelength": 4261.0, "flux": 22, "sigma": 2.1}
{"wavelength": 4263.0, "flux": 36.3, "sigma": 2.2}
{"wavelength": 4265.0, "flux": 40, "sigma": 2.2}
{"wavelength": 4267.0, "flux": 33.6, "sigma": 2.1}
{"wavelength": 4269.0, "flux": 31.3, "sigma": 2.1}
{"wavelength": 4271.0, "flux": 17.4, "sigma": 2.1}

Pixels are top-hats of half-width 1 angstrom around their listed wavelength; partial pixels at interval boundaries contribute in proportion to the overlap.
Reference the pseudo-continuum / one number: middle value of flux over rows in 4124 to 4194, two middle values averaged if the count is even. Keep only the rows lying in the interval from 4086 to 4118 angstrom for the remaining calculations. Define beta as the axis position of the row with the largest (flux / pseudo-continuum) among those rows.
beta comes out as 4087.0 angstrom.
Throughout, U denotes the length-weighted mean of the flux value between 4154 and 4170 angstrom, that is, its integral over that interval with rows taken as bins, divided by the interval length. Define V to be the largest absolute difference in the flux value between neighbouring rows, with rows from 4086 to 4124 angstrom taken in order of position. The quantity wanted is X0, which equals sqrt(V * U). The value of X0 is 20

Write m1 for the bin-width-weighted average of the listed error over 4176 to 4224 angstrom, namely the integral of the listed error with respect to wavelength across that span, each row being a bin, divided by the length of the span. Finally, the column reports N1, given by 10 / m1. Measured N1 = 4.40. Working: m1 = 2.27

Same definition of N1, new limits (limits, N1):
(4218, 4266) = 4.72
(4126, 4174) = 4.20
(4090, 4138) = 4.02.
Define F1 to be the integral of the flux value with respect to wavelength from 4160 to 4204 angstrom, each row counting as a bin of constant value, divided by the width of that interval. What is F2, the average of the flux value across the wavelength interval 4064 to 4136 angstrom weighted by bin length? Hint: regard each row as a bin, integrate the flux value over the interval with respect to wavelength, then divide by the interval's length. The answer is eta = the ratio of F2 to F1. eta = 0.97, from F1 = 29.8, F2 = 29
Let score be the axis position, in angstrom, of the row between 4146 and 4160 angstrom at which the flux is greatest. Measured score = 4151.0 angstrom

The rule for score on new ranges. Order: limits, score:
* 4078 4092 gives 4087.0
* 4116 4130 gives 4125.0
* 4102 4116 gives 4107.0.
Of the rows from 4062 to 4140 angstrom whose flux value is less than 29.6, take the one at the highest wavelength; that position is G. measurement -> 4133.0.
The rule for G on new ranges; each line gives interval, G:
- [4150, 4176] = 4175.0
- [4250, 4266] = 4261.0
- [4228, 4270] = 4261.0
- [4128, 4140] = 4133.0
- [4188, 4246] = 4241.0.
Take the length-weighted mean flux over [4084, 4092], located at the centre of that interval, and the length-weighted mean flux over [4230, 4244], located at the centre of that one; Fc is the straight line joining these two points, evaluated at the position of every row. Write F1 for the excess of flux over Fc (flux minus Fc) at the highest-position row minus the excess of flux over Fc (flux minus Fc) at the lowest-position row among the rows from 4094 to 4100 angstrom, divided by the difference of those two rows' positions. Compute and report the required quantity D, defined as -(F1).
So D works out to 0.9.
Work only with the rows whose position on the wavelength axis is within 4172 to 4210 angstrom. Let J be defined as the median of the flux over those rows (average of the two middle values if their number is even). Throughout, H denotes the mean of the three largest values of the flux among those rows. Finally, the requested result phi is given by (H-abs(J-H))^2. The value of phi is 924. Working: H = 38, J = 30.4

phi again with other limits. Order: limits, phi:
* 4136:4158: 807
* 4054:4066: 520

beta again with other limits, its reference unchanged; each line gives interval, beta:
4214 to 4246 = 4243.0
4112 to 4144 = 4125.0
